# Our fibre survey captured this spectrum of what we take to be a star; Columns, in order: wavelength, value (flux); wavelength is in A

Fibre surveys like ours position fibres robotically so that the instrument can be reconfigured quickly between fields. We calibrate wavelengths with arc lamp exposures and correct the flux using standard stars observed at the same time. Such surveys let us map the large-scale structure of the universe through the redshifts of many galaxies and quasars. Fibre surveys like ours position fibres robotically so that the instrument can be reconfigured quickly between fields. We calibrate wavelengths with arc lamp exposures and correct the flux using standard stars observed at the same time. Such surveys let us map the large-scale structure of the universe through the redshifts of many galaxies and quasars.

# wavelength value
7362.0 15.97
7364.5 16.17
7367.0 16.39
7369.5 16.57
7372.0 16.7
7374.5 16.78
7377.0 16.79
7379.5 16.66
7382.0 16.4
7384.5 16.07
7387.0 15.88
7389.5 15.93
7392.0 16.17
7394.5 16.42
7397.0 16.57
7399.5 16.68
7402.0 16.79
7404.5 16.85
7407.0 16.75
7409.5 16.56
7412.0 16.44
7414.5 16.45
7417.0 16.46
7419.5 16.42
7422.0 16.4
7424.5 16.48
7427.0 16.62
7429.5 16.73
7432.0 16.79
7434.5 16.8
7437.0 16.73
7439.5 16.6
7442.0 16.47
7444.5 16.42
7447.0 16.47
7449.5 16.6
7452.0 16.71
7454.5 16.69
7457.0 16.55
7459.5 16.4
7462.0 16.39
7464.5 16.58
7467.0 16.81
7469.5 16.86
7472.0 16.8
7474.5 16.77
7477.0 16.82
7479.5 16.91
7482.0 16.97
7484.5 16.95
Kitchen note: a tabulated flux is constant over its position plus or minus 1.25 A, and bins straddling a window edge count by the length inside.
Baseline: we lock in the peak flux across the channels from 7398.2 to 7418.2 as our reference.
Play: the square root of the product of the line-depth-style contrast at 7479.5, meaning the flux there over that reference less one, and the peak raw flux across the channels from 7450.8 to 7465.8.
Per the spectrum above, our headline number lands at 0.24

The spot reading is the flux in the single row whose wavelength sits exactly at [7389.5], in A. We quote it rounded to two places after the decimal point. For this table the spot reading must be 15.93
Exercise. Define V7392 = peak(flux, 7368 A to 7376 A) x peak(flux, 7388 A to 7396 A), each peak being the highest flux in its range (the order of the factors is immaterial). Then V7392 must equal 276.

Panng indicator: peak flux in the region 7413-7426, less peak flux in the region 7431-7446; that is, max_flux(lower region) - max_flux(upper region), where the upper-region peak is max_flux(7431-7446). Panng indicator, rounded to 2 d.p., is -0.32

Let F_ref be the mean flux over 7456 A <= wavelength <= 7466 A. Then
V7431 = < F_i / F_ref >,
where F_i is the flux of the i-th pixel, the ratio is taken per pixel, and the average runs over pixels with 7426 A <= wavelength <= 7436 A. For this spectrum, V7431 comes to 1.02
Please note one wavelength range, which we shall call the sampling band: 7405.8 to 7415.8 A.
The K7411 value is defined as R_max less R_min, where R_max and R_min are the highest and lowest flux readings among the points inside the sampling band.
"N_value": 0.31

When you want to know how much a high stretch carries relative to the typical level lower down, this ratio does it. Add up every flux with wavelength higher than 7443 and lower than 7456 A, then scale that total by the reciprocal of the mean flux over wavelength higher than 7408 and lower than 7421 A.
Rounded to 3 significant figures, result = 5.03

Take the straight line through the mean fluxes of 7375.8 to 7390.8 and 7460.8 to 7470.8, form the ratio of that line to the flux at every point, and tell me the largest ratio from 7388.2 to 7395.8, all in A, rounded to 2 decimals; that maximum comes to 1.02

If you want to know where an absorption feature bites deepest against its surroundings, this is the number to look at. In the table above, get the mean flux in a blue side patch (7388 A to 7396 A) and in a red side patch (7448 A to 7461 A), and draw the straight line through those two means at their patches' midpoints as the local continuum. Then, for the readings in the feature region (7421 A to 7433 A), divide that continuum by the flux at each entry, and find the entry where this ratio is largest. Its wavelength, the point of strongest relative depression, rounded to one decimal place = 7422.0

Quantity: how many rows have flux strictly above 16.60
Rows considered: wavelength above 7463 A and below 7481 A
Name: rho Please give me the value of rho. 6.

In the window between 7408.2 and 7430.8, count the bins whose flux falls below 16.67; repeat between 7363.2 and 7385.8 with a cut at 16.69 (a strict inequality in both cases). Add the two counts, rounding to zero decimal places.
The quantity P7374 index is 14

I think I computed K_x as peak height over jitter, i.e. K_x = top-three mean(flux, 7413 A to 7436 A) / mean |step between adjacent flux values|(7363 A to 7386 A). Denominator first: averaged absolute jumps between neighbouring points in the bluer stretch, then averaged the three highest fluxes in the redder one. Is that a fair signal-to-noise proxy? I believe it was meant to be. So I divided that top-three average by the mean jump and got 100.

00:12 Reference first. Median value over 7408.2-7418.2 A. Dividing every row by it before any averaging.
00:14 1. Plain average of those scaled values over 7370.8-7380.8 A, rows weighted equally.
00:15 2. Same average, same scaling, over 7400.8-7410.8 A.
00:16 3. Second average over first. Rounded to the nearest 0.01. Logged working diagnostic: 1.00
